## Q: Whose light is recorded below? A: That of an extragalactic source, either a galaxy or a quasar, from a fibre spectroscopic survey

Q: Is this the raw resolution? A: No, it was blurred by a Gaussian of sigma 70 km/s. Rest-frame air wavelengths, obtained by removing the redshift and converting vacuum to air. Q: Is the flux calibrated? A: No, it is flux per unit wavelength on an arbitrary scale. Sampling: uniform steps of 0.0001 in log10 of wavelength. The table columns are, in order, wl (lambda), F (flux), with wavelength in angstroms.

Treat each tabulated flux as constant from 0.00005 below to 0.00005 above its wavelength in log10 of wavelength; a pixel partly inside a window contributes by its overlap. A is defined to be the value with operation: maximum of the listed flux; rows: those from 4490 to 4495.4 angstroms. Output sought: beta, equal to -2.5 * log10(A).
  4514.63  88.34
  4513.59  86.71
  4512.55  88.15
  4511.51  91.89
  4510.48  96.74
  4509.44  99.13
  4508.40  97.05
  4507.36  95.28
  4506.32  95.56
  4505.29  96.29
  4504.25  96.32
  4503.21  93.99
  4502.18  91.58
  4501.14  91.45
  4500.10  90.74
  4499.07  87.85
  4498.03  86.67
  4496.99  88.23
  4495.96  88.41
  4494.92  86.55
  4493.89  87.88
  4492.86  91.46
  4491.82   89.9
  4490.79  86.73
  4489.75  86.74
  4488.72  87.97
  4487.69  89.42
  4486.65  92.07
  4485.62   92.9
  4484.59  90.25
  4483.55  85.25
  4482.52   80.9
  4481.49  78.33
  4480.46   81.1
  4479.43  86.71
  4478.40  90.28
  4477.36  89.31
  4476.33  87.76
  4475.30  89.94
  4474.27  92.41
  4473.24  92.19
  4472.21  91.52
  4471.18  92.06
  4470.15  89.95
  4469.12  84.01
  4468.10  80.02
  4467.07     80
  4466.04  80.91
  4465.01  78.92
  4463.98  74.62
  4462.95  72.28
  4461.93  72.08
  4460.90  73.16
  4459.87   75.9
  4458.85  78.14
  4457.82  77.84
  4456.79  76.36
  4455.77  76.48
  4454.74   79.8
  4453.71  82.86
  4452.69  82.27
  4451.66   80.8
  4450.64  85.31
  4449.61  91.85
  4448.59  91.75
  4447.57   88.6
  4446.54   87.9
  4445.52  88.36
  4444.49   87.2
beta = -4.90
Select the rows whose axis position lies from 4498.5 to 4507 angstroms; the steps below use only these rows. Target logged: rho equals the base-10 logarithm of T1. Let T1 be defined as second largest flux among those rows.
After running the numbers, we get 1.98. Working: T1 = 96.29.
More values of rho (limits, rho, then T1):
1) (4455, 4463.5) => 1.89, 77.84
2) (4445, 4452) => 1.96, 91.75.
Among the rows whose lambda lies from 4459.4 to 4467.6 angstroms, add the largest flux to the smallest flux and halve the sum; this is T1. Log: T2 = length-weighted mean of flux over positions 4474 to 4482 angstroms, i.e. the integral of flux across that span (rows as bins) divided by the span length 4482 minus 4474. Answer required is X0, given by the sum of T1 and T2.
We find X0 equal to 163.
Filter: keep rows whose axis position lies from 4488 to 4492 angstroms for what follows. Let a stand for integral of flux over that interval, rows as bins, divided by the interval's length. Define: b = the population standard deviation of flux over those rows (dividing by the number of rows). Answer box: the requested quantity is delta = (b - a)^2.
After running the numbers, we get 7493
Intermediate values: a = 88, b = 1.3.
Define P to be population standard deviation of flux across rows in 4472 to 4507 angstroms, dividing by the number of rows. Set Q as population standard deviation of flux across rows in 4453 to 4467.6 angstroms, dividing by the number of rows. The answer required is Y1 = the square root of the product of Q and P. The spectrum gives 3.56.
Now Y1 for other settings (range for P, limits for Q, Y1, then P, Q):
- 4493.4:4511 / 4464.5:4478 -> 4.55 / 4.1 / 5.1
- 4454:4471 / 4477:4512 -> 4.55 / 4.4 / 4.7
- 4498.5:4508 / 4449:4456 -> 3.54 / 2.8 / 4.5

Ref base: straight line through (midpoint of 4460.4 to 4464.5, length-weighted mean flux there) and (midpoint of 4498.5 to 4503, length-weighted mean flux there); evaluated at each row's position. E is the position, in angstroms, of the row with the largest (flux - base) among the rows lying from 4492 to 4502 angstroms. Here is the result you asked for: 4492.86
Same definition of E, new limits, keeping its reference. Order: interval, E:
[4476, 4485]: 4478.40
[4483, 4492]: 4485.62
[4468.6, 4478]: 4471.18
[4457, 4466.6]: 4457.82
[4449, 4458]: 4449.61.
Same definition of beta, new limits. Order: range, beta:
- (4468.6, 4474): -4.91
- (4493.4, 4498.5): -4.87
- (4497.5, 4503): -4.90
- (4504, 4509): -4.97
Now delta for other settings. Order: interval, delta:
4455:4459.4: 5864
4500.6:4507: 8493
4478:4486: 6505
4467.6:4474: 7044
